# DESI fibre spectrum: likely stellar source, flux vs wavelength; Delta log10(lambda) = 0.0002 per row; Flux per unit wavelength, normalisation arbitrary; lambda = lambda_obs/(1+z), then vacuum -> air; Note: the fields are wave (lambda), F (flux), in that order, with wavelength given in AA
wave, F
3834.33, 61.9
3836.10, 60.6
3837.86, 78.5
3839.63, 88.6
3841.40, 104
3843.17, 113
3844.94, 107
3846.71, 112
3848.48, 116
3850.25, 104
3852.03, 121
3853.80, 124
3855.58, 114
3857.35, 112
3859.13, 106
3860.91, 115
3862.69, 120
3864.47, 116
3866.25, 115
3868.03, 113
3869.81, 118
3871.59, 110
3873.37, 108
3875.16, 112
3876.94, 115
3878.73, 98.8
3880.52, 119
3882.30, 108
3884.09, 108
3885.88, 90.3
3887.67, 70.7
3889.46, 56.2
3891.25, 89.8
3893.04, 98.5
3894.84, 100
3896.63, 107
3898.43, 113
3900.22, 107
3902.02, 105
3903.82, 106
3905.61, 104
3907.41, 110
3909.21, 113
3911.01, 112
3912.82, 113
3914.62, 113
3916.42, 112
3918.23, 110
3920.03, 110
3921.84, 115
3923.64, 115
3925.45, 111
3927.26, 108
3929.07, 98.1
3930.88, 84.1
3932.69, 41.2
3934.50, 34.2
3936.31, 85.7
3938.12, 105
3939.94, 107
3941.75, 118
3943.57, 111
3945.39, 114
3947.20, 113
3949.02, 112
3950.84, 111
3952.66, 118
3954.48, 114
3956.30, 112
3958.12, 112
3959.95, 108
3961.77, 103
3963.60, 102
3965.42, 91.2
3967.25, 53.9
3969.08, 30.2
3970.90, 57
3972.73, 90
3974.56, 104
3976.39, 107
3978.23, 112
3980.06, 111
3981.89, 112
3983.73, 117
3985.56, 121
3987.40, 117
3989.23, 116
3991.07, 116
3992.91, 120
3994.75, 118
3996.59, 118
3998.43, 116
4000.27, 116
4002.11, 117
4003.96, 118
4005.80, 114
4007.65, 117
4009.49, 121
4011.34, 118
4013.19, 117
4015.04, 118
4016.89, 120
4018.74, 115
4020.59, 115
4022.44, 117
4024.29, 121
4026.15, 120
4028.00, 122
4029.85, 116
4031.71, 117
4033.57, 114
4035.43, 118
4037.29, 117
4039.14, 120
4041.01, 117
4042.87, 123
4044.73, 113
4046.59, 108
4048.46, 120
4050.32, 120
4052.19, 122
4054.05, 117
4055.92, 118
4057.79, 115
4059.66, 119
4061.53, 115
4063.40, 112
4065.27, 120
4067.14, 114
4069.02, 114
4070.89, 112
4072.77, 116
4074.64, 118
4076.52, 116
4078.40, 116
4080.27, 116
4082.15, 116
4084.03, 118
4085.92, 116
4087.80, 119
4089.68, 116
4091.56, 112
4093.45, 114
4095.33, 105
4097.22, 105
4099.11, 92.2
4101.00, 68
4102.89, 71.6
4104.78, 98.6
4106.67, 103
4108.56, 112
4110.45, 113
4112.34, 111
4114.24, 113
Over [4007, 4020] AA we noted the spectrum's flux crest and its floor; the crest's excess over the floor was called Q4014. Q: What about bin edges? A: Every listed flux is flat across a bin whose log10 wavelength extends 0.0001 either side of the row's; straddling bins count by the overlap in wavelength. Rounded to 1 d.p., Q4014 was 6.0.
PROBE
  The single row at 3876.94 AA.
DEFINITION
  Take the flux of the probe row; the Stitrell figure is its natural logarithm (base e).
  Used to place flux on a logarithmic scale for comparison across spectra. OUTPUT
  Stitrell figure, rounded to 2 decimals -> 4.74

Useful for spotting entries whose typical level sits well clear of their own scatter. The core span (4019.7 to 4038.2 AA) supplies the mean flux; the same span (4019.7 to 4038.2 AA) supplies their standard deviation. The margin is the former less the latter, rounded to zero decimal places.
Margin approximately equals 115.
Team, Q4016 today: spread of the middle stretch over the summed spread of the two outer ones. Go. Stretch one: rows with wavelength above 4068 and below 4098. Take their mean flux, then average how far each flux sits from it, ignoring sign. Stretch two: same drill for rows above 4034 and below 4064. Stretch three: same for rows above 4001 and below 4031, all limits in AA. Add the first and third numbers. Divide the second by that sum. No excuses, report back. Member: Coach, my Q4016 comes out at 0.59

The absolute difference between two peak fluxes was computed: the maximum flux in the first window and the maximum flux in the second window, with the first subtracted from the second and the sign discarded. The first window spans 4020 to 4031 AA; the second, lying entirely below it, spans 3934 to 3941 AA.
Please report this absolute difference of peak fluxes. 15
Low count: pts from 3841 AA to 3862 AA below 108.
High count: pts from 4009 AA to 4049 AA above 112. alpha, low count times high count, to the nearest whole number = 84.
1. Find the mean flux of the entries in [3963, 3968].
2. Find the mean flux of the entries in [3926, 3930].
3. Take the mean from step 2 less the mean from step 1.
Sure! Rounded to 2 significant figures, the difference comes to 21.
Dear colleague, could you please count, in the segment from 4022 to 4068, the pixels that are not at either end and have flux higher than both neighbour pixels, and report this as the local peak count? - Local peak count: 10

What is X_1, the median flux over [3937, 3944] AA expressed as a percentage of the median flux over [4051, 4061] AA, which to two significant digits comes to 92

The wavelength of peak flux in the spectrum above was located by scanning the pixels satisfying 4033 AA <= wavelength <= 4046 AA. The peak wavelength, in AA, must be 4042.87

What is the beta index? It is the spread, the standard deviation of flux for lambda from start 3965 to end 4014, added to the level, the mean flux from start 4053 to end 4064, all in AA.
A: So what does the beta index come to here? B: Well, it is 139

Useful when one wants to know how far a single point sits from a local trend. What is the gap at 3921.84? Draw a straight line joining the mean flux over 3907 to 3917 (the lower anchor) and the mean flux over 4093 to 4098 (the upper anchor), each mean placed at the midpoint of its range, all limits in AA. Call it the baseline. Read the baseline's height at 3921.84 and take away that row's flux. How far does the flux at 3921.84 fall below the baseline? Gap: -3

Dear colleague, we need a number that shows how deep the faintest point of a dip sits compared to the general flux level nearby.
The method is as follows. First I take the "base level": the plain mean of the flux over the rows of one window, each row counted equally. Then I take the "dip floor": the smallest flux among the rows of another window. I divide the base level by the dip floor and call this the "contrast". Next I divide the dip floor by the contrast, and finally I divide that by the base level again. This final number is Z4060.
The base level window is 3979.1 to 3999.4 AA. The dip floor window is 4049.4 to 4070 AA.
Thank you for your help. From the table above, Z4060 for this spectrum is 0.92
